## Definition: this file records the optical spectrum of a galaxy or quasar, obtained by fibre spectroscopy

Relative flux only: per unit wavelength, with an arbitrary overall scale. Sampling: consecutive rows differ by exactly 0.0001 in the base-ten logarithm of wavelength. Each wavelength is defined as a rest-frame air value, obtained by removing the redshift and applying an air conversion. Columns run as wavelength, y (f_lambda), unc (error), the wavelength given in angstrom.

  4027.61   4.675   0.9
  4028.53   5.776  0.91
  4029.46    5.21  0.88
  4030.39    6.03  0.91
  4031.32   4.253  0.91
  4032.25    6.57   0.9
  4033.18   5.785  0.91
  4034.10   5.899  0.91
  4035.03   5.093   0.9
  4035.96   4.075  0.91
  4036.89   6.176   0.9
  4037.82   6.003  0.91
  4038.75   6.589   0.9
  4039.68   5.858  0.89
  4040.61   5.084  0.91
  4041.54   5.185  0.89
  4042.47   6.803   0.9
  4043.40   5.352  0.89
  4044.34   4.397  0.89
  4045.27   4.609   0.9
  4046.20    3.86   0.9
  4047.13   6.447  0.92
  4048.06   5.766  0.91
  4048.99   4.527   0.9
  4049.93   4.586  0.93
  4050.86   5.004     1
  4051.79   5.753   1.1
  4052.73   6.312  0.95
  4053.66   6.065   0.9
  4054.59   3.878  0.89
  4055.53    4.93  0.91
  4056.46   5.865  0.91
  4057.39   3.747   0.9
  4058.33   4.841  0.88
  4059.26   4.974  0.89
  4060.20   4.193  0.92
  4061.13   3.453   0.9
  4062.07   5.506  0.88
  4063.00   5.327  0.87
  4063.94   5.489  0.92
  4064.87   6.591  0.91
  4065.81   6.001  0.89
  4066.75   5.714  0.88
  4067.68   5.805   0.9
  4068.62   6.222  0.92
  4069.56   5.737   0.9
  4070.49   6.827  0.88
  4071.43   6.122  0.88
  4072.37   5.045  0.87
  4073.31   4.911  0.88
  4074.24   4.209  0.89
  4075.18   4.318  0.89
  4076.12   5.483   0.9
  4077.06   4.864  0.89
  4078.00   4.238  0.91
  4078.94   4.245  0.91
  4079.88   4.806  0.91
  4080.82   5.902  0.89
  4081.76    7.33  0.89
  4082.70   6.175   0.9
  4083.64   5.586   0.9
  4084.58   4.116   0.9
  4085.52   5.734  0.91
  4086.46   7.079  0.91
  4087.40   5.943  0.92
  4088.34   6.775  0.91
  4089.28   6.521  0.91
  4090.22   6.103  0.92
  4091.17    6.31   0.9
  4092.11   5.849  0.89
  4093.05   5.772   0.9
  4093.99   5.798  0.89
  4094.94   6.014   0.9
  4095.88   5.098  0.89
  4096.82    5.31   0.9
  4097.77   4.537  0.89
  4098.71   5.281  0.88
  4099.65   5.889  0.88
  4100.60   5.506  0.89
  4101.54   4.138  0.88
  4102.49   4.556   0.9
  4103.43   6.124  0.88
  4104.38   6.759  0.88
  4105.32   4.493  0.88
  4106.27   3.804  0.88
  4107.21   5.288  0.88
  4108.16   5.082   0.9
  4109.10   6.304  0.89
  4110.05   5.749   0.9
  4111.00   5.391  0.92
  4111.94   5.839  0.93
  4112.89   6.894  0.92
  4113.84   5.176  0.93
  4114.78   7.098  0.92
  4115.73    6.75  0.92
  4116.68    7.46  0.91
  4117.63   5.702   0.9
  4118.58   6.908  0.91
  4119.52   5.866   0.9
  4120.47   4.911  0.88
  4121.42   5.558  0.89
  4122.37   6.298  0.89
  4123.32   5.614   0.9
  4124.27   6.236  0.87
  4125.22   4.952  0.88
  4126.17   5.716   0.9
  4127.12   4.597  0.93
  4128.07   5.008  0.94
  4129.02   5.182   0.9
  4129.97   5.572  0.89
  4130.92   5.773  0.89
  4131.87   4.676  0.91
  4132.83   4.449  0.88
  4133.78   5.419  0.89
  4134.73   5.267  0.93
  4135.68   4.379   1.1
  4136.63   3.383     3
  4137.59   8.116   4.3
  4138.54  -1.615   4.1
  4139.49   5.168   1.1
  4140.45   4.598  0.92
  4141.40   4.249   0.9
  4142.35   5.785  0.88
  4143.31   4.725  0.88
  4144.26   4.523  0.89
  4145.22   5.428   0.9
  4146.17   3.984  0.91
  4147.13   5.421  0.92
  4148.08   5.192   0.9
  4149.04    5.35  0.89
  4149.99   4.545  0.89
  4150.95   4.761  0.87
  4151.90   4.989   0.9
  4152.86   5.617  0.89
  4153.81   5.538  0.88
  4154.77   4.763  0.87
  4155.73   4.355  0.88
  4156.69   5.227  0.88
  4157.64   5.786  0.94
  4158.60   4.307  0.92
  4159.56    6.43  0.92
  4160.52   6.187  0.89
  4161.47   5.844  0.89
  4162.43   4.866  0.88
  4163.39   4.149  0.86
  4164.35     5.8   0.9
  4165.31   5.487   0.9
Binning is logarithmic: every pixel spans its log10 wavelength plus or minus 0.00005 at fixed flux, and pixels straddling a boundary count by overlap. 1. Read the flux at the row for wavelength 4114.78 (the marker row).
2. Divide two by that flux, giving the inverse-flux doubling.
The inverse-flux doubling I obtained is 0.28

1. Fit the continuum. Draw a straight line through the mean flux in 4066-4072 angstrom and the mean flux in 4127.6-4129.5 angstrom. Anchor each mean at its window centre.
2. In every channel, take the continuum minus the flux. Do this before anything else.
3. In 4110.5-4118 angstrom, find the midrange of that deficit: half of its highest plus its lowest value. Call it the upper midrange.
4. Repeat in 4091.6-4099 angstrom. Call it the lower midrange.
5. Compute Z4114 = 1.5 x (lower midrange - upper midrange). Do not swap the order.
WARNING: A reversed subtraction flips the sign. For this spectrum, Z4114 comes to 2.0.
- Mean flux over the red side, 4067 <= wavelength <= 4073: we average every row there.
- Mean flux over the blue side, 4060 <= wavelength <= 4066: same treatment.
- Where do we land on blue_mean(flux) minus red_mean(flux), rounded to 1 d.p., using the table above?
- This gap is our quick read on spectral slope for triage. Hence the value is -0.7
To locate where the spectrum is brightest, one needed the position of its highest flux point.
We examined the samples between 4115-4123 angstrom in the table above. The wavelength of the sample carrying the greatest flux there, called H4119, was 4116.68 angstrom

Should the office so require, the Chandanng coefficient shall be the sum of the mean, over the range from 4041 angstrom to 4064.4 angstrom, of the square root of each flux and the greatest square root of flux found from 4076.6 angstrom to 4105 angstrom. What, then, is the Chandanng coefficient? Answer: 4.95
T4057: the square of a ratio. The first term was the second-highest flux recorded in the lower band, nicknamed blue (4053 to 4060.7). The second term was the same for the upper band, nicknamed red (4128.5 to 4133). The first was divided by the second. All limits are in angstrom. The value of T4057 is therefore 1.1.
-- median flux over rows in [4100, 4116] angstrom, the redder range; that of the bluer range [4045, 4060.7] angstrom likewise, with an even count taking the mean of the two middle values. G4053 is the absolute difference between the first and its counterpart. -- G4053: 0.58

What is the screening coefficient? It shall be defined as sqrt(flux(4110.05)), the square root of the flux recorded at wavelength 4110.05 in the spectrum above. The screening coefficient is 2.40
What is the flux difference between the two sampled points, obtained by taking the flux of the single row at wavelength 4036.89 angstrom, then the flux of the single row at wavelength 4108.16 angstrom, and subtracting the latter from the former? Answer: 1.1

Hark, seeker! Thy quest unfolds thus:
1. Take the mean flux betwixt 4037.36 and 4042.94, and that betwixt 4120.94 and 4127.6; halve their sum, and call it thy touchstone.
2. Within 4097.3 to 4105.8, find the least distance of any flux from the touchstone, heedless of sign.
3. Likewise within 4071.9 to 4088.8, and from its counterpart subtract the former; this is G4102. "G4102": -0.14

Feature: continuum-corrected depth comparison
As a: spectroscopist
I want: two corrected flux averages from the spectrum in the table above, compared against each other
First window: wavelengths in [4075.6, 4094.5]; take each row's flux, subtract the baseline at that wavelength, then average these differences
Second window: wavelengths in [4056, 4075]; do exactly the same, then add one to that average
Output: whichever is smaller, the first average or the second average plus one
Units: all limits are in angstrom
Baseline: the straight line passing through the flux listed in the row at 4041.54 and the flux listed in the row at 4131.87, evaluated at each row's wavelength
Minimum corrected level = 0.79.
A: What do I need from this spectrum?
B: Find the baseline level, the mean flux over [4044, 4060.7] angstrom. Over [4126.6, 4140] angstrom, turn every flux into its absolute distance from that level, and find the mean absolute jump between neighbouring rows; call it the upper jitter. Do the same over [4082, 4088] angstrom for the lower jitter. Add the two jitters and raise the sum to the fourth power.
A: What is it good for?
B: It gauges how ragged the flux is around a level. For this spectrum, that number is 11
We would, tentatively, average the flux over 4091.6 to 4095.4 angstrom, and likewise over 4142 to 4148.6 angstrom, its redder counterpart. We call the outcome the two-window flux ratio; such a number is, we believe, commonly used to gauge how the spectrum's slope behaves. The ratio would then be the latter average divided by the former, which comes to 0.85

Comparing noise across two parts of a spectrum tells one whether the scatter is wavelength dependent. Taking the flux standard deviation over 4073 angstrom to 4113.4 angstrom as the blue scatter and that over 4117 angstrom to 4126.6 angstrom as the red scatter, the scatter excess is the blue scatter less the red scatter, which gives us 0.3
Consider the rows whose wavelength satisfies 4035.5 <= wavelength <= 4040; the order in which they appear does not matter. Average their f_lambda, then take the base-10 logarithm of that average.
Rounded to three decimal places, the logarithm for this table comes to 0.759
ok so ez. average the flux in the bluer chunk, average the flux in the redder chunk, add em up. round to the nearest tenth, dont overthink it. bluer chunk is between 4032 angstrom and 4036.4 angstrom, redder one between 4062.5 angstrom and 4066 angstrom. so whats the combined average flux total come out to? 11.3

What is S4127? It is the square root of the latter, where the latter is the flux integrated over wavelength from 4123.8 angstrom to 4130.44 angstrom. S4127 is 5.95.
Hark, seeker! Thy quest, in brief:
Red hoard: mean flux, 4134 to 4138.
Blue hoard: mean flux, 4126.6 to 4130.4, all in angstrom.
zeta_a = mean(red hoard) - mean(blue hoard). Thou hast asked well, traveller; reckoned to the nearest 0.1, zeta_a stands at 0.2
